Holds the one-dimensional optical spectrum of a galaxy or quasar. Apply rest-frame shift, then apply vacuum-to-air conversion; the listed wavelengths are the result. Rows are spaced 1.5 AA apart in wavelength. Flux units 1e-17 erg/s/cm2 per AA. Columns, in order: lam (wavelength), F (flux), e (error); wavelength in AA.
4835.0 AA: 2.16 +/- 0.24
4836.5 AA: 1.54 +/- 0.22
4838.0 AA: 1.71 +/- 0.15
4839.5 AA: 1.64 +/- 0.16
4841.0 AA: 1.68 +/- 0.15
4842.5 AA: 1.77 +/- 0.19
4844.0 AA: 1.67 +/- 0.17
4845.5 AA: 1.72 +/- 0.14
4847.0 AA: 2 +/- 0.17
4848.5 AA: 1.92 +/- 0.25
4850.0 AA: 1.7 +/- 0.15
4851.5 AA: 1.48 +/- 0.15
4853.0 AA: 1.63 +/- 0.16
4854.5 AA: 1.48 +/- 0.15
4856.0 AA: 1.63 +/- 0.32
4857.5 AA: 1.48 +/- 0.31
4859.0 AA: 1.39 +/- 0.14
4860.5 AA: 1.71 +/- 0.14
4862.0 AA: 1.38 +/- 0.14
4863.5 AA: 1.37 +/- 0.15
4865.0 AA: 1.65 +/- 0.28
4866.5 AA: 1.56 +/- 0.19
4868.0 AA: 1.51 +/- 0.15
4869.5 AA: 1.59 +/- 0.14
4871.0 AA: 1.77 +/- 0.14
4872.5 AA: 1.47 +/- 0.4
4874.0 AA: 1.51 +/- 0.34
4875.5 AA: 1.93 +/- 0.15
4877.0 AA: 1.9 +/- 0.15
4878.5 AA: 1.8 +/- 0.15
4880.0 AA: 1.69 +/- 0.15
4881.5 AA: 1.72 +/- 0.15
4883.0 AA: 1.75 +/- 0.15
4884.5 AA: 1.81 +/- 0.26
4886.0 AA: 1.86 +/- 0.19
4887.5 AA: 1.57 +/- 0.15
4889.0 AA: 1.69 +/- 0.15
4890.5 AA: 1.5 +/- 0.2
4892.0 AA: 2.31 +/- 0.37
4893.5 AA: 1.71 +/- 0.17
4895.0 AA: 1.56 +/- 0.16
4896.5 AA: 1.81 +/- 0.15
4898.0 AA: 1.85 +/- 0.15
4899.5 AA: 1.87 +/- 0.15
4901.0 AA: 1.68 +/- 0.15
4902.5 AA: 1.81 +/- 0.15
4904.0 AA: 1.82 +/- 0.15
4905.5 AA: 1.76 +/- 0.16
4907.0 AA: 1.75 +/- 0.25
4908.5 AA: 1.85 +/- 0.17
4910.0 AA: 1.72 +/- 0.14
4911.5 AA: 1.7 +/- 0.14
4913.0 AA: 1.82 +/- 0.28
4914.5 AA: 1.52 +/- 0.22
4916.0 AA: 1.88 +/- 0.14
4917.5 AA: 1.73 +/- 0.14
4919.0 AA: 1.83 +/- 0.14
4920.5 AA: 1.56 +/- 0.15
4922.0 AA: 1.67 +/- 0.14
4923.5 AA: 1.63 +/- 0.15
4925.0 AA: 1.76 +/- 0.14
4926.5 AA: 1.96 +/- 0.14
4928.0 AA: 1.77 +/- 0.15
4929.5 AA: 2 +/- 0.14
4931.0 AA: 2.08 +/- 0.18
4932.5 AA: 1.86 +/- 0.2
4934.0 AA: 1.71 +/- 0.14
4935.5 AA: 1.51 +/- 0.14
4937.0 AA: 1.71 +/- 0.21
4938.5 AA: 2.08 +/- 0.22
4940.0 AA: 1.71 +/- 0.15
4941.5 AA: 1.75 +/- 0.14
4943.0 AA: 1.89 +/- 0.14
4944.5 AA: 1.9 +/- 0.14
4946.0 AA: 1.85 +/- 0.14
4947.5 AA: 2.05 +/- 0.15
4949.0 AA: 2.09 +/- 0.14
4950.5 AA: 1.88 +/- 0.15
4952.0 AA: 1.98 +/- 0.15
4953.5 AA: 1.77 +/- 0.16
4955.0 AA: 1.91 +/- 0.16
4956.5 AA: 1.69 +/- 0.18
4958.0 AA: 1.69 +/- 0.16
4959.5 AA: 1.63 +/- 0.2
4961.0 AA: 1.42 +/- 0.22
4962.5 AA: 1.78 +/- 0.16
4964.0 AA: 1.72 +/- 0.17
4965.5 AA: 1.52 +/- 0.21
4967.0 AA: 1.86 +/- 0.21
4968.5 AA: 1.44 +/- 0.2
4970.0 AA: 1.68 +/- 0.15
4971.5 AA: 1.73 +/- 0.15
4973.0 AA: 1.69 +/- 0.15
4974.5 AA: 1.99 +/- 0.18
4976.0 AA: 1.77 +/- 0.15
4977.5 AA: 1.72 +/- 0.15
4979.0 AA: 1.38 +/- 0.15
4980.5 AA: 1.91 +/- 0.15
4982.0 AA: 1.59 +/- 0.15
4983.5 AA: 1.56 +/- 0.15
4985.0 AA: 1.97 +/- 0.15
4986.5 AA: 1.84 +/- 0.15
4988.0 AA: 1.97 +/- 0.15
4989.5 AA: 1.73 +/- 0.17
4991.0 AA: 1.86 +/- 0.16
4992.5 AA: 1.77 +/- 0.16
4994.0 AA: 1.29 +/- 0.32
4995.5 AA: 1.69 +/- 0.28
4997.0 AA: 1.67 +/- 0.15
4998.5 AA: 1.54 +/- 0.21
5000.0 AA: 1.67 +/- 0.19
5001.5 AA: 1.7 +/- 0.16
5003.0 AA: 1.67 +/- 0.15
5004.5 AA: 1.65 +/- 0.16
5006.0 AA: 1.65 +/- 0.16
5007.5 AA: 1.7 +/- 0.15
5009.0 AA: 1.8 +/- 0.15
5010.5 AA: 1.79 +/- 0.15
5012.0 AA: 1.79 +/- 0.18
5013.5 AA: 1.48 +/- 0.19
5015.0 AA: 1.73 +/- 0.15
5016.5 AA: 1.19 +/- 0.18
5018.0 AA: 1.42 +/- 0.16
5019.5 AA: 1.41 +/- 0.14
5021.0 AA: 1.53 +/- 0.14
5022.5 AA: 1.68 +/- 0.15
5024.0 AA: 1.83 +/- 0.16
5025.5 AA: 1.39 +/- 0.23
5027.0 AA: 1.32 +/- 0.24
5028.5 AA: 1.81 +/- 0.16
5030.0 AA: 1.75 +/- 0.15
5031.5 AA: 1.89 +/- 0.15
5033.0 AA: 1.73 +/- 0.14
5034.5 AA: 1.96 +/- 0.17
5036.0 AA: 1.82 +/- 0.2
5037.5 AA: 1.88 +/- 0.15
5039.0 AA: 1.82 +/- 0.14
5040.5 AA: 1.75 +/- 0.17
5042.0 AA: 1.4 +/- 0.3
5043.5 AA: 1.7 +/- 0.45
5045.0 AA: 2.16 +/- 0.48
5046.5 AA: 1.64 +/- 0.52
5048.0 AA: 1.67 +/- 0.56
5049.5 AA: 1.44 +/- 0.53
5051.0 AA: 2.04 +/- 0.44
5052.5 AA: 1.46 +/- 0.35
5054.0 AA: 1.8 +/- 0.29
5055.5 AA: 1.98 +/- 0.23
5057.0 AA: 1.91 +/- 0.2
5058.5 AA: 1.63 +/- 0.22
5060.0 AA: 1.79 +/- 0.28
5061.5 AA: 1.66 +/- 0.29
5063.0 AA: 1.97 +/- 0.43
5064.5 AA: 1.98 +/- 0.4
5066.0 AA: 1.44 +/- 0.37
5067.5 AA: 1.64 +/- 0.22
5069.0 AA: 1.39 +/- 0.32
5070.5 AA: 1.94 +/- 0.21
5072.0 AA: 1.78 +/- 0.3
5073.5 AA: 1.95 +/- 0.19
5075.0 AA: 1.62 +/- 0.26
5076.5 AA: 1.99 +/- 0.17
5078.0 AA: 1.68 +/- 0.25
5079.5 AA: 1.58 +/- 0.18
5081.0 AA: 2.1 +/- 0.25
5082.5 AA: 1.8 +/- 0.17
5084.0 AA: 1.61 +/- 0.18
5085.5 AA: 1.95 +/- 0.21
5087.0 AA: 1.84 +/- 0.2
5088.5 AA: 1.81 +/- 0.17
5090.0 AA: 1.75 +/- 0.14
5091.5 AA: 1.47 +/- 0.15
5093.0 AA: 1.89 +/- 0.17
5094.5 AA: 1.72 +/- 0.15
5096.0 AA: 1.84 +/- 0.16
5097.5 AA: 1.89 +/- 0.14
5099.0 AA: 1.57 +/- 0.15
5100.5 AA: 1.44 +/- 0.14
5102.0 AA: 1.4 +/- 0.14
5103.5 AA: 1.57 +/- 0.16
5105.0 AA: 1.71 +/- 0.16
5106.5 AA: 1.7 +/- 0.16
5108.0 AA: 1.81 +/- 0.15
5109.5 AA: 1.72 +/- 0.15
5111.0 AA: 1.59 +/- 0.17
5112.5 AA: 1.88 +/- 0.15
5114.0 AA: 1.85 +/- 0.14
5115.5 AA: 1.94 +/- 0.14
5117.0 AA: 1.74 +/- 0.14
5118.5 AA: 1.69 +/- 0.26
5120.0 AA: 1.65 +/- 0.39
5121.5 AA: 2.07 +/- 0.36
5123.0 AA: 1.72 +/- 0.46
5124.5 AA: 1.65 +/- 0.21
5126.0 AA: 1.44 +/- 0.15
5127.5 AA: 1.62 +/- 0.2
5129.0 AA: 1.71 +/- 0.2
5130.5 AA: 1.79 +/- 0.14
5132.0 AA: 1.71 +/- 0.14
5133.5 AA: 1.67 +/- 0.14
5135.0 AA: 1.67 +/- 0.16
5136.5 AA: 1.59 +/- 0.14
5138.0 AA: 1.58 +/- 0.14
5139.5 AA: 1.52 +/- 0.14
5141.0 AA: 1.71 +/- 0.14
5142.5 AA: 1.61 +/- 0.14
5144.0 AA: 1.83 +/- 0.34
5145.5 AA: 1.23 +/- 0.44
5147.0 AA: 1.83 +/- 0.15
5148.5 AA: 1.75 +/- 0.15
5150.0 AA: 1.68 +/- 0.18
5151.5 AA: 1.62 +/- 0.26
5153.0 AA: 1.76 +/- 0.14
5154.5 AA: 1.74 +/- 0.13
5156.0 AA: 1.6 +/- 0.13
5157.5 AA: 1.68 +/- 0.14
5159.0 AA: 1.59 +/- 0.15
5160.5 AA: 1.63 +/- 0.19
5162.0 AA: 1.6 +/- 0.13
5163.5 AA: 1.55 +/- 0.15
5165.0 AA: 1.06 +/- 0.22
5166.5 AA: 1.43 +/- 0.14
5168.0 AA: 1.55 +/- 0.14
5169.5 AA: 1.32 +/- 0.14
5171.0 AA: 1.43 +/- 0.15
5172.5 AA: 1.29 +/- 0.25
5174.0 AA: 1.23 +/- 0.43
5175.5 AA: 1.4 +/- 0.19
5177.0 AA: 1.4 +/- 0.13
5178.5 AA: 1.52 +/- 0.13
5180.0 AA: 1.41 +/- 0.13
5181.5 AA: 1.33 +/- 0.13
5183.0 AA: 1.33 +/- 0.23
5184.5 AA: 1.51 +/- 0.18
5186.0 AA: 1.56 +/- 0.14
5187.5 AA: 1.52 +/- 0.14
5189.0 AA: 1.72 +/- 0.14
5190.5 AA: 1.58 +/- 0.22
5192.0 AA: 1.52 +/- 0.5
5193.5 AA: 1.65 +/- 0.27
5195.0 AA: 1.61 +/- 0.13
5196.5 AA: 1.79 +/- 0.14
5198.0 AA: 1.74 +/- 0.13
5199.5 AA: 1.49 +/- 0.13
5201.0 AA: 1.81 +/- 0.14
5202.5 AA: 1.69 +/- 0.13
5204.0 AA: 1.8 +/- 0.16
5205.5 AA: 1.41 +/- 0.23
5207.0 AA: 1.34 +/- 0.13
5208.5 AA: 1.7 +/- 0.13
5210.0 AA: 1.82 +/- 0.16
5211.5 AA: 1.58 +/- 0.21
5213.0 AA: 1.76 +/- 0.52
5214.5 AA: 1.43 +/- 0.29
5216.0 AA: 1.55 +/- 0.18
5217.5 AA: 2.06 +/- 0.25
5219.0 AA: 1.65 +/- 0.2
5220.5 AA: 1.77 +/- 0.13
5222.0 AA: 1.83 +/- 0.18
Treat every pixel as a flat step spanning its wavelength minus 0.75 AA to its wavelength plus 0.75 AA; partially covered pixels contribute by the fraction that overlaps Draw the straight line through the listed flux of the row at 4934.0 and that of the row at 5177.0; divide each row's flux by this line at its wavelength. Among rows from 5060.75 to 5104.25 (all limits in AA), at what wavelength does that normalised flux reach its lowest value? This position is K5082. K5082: 5069.0 AA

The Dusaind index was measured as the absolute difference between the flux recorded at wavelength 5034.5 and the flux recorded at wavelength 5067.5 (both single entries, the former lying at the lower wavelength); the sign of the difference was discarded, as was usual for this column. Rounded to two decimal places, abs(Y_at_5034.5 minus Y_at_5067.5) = 0.32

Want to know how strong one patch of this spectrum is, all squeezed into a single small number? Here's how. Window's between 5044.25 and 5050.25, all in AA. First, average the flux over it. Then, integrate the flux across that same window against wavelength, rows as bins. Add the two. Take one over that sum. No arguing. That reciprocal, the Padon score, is 0.083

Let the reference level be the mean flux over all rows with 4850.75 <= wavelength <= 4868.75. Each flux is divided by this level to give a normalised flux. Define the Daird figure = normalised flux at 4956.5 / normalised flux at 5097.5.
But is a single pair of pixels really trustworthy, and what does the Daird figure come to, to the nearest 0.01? 0.89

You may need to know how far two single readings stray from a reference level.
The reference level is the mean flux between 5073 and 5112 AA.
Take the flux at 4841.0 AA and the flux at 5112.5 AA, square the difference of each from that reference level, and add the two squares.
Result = 0.025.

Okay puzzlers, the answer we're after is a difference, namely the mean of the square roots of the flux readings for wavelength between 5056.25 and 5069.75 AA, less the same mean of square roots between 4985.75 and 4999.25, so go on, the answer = 0.00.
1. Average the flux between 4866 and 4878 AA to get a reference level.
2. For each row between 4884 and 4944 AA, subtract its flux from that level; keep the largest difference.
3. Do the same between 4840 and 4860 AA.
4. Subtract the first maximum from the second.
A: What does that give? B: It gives 0.11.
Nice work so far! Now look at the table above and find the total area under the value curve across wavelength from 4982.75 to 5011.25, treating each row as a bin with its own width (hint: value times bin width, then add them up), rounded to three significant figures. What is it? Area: 48.8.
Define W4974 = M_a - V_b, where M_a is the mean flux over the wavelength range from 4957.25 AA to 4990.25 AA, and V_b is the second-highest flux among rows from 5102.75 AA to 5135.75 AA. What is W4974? -0.23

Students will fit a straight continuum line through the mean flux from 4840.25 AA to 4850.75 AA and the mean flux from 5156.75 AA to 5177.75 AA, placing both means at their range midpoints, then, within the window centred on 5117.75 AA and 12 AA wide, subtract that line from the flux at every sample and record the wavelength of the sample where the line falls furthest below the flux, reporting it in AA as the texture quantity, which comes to 5121.5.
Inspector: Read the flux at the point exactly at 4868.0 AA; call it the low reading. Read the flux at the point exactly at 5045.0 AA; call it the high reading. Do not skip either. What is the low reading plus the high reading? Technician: 3.67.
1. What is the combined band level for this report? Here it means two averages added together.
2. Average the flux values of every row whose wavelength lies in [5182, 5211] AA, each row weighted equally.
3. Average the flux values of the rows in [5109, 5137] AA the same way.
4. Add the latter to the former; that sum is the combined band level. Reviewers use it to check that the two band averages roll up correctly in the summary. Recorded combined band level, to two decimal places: 3.33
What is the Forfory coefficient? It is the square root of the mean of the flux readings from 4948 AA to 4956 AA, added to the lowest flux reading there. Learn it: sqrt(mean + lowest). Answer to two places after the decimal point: 1.92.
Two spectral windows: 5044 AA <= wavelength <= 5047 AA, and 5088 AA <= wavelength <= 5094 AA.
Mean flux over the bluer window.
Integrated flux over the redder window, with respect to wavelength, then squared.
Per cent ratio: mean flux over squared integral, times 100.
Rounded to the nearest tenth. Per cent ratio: 1.8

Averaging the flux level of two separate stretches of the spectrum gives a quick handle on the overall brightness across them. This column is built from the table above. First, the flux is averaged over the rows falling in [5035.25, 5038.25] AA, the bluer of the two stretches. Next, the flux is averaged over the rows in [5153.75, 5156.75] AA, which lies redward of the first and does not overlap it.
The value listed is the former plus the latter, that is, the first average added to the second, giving 3.52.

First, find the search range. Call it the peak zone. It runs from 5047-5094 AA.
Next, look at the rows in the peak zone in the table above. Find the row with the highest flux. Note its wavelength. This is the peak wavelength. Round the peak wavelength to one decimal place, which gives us 5081.0 AA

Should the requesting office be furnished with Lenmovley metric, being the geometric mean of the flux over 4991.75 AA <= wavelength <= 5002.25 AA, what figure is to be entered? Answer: 1.61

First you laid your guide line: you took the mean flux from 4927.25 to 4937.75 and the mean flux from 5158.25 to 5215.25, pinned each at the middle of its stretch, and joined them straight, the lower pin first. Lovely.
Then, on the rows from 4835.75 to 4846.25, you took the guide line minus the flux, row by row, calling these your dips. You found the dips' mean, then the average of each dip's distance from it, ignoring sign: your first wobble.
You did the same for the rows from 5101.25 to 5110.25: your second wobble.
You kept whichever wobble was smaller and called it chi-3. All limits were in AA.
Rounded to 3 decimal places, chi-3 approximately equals 0.052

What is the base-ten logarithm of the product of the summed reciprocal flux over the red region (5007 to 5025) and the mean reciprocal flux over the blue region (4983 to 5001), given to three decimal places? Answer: 0.650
